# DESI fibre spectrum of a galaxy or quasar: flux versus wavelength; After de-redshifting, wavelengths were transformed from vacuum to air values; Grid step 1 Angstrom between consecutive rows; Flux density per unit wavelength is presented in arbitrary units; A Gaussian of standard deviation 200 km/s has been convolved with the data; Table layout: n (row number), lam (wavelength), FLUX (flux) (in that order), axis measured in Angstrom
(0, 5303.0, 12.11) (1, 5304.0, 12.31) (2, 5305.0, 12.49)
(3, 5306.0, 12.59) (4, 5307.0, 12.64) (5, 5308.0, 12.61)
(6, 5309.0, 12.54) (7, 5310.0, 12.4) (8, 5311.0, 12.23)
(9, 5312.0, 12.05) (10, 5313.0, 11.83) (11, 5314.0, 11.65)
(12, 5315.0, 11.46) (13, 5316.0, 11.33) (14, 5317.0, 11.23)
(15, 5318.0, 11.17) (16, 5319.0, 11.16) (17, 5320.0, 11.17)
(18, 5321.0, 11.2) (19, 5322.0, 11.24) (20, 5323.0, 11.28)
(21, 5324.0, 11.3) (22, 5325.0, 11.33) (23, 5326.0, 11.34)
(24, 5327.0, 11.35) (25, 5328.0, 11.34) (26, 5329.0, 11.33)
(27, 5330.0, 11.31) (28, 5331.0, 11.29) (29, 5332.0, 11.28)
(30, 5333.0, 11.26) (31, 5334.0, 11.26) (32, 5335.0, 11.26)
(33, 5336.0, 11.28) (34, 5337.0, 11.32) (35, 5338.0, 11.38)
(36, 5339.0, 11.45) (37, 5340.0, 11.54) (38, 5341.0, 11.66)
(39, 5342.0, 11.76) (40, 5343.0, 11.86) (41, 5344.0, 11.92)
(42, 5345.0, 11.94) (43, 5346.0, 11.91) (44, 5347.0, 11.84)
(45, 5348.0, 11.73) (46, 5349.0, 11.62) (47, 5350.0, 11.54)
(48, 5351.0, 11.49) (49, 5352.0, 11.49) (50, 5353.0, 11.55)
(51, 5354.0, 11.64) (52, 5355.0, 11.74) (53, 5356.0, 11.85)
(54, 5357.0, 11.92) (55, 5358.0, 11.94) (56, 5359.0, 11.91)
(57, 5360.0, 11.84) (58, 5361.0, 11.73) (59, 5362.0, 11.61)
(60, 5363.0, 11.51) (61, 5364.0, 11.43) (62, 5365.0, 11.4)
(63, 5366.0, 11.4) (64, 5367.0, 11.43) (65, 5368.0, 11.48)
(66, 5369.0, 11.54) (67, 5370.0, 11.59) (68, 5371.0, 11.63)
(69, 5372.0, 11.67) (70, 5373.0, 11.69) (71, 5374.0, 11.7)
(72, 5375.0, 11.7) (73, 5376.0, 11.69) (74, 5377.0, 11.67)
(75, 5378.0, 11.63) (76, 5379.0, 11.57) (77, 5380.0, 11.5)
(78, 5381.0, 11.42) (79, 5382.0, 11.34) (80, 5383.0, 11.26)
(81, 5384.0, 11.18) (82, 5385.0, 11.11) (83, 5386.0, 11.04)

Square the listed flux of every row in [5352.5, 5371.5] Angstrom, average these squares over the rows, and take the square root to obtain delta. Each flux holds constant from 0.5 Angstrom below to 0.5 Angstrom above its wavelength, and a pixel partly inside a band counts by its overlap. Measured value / 11.6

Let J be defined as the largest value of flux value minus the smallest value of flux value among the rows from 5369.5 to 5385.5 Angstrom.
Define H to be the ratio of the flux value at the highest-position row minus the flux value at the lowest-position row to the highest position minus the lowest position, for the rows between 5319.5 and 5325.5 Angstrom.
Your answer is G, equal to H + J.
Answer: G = 0.62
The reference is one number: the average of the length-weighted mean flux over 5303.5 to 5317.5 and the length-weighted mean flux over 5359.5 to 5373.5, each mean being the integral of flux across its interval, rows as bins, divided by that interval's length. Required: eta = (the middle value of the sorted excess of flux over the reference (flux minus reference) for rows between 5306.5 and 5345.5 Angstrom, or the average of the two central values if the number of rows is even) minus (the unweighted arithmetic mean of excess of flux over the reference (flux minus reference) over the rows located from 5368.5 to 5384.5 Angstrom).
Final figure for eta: -0.2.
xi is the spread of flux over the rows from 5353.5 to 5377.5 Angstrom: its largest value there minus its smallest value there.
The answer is 0.54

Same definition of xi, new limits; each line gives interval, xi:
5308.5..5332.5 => 1.38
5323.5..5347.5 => 0.68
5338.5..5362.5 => 0.49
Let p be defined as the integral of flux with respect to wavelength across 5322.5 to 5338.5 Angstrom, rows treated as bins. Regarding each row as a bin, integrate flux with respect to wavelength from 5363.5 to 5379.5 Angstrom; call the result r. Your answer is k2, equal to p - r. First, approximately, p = 181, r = 185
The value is -4.3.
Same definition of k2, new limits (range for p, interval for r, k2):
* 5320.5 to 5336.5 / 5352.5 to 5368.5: -5.7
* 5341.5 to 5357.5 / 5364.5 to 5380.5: 2.5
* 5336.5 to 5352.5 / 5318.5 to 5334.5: 6.0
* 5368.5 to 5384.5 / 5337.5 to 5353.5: -1.9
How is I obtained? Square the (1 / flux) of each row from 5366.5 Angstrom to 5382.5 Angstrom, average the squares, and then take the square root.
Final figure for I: 0.0864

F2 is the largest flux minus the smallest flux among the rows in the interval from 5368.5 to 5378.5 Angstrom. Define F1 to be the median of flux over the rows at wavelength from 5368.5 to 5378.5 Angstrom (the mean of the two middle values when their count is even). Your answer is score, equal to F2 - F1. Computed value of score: -11.51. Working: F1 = 11.7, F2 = 0.2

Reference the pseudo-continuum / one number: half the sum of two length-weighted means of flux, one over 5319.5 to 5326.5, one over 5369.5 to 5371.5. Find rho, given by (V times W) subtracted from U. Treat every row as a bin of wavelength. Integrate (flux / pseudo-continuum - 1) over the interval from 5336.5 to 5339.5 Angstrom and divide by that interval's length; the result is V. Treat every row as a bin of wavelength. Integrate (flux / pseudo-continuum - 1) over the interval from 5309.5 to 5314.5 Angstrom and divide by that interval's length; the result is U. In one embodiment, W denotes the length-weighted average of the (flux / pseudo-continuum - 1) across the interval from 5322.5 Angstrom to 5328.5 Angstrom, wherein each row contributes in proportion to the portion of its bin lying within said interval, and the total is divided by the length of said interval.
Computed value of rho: 0.05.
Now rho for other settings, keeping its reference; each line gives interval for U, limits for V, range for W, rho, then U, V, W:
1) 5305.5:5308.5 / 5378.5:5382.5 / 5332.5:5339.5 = 0.10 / 0.103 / 0.002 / -0.011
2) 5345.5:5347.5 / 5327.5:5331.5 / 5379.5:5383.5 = 0.04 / 0.038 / -0.011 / -0.005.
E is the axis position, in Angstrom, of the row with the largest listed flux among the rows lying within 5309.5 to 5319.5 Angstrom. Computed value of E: 5310.0 Angstrom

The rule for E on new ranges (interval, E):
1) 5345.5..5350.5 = 5346.0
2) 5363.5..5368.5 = 5368.0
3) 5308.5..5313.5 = 5309.0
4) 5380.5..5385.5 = 5381.0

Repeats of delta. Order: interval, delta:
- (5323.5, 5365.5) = 11.6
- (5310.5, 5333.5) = 11.4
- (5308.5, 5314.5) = 12.1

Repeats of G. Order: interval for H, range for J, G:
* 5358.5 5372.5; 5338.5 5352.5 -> 0.47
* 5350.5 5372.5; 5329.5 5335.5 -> 0.06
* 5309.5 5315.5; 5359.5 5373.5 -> 0.25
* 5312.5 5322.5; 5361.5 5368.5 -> 0.14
